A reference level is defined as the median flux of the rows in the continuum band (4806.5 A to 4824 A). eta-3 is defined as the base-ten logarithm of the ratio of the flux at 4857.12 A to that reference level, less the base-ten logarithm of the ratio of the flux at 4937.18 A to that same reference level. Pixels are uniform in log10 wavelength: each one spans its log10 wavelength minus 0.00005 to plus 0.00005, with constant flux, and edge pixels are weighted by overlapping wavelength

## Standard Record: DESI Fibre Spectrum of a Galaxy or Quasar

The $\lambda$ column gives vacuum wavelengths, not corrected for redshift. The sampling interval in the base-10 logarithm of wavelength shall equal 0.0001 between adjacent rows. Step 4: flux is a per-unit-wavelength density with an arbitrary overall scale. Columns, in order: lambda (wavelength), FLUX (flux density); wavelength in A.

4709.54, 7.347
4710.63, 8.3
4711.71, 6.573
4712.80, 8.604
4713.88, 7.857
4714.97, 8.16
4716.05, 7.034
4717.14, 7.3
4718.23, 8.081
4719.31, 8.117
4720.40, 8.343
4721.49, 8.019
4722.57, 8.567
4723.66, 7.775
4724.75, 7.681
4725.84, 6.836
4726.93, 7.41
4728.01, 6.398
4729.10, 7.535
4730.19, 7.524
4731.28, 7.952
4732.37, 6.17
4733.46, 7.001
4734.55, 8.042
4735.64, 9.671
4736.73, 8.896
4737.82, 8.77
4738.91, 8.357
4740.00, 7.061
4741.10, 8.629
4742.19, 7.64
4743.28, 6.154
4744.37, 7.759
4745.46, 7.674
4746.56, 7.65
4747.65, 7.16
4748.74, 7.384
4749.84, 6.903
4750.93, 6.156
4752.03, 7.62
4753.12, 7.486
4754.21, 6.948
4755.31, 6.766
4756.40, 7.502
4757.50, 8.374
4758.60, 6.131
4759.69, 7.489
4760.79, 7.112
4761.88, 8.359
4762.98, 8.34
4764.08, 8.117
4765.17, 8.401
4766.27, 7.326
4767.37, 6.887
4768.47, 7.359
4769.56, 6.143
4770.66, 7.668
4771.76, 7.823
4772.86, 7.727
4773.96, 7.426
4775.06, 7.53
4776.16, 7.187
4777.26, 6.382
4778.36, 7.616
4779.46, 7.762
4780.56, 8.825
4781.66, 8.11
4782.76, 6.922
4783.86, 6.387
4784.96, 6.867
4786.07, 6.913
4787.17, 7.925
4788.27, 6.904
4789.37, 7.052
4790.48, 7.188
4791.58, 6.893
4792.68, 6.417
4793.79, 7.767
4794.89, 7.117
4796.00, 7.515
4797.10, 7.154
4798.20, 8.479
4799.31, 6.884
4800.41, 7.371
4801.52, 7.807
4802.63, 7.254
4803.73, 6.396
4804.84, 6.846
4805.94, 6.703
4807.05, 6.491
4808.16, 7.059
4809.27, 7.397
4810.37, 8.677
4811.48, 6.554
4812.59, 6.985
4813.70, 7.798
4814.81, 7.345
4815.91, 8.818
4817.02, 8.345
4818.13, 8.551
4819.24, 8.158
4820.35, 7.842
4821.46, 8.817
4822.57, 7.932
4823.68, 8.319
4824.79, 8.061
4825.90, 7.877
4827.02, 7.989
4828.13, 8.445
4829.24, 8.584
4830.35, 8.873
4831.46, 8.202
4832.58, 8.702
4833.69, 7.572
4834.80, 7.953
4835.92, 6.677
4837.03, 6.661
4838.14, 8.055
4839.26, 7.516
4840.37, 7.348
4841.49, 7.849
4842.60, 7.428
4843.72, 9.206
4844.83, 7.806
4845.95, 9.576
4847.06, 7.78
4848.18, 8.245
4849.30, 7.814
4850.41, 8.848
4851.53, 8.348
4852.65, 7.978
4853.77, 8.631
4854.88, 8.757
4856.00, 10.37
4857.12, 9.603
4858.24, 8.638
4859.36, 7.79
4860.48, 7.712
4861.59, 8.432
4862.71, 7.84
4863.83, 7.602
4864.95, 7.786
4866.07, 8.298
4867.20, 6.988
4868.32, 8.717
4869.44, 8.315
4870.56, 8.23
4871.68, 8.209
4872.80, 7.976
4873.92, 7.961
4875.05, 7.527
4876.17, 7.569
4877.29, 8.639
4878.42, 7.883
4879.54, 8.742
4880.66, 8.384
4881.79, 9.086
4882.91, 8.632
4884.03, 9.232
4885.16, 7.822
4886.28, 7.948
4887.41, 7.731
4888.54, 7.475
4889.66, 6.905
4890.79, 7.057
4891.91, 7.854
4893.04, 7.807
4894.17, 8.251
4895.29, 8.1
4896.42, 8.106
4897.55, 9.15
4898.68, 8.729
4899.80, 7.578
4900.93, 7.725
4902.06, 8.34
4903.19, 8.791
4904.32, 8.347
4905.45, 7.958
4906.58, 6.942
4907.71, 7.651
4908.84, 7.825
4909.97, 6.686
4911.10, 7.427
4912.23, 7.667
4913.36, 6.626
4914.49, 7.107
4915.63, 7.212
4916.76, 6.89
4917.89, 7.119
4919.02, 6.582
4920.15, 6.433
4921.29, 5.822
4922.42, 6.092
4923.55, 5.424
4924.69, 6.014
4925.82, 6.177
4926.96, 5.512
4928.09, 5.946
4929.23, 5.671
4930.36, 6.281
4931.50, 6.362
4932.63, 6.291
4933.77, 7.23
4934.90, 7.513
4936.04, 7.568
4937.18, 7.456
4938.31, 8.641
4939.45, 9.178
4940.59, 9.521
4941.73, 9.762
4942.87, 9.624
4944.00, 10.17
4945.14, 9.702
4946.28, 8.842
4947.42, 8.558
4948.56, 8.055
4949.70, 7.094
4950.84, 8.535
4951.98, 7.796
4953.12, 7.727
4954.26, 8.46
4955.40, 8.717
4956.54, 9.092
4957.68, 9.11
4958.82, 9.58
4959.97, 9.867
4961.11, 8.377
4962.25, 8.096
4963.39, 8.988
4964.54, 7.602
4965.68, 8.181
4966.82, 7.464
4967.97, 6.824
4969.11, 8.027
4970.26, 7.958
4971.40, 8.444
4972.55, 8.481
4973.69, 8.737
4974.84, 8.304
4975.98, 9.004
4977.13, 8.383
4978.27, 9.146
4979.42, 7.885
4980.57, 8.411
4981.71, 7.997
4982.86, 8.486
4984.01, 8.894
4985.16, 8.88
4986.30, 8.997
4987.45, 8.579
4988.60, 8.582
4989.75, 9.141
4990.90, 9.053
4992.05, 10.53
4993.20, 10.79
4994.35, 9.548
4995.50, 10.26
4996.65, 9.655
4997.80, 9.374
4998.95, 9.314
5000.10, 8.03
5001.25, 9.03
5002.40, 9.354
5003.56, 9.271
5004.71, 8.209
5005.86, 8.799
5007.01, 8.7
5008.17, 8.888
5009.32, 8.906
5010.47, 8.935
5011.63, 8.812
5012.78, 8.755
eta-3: 0.11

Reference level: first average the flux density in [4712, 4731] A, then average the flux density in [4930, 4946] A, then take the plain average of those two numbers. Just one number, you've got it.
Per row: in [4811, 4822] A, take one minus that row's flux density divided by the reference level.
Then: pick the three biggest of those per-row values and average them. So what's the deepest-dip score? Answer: 0.13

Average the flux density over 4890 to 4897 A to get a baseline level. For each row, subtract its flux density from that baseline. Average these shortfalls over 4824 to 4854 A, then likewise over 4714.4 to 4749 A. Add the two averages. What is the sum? -0.1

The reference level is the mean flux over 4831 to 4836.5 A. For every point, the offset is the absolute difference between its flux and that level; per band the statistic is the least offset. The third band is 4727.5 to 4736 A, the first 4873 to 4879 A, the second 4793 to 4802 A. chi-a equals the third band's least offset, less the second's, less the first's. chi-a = 0.1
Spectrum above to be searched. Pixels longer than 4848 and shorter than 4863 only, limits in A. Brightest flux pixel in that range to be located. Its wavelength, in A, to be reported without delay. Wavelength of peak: 4856.00 A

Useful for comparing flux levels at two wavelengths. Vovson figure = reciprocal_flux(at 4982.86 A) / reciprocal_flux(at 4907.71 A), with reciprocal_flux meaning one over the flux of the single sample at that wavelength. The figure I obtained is 0.90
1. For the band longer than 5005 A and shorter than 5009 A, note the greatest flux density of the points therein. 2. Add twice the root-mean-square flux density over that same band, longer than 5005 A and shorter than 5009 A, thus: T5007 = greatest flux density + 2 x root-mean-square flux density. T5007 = 26.5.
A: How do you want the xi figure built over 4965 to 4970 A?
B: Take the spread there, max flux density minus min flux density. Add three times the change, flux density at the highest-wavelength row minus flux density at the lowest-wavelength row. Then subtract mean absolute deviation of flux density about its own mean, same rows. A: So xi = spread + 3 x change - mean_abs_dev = 0.4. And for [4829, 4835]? -1.0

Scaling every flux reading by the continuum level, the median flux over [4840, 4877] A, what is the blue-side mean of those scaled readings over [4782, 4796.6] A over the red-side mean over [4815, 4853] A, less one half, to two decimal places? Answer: 0.37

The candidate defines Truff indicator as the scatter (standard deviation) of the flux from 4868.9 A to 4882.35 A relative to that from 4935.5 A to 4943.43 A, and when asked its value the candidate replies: 0.5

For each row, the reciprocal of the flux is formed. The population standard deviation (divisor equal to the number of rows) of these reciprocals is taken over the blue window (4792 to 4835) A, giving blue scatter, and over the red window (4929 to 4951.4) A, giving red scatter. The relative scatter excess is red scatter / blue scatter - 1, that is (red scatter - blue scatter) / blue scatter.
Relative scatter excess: 0.7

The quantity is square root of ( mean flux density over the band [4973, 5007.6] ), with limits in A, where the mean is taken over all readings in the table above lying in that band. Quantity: 3.00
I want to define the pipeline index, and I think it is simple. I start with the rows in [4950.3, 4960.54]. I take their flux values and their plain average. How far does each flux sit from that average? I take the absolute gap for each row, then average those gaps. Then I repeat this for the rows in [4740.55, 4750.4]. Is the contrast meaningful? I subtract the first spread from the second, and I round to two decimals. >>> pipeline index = -0.10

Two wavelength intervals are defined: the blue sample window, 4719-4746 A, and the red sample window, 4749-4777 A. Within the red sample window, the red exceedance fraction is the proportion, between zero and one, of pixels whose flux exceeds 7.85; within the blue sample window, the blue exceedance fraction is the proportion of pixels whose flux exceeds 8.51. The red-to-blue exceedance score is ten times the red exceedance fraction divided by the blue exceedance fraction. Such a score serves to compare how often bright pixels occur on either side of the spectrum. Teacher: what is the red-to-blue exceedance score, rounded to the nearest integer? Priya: 10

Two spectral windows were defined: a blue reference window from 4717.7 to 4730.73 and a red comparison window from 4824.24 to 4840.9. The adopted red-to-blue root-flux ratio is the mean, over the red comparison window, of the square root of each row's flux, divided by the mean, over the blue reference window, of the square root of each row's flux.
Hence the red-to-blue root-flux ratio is 1.01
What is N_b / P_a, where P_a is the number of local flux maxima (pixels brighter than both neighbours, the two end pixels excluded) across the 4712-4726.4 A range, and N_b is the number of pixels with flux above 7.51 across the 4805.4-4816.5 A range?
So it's 1.0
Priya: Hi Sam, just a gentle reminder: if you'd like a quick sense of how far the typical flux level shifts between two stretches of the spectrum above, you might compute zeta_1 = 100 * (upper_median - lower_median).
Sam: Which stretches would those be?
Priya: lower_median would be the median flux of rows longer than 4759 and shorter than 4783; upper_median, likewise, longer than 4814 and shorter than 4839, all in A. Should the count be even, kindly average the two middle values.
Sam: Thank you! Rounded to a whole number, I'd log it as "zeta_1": 54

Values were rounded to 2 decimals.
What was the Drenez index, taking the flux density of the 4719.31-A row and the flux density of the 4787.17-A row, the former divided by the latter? 1.02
